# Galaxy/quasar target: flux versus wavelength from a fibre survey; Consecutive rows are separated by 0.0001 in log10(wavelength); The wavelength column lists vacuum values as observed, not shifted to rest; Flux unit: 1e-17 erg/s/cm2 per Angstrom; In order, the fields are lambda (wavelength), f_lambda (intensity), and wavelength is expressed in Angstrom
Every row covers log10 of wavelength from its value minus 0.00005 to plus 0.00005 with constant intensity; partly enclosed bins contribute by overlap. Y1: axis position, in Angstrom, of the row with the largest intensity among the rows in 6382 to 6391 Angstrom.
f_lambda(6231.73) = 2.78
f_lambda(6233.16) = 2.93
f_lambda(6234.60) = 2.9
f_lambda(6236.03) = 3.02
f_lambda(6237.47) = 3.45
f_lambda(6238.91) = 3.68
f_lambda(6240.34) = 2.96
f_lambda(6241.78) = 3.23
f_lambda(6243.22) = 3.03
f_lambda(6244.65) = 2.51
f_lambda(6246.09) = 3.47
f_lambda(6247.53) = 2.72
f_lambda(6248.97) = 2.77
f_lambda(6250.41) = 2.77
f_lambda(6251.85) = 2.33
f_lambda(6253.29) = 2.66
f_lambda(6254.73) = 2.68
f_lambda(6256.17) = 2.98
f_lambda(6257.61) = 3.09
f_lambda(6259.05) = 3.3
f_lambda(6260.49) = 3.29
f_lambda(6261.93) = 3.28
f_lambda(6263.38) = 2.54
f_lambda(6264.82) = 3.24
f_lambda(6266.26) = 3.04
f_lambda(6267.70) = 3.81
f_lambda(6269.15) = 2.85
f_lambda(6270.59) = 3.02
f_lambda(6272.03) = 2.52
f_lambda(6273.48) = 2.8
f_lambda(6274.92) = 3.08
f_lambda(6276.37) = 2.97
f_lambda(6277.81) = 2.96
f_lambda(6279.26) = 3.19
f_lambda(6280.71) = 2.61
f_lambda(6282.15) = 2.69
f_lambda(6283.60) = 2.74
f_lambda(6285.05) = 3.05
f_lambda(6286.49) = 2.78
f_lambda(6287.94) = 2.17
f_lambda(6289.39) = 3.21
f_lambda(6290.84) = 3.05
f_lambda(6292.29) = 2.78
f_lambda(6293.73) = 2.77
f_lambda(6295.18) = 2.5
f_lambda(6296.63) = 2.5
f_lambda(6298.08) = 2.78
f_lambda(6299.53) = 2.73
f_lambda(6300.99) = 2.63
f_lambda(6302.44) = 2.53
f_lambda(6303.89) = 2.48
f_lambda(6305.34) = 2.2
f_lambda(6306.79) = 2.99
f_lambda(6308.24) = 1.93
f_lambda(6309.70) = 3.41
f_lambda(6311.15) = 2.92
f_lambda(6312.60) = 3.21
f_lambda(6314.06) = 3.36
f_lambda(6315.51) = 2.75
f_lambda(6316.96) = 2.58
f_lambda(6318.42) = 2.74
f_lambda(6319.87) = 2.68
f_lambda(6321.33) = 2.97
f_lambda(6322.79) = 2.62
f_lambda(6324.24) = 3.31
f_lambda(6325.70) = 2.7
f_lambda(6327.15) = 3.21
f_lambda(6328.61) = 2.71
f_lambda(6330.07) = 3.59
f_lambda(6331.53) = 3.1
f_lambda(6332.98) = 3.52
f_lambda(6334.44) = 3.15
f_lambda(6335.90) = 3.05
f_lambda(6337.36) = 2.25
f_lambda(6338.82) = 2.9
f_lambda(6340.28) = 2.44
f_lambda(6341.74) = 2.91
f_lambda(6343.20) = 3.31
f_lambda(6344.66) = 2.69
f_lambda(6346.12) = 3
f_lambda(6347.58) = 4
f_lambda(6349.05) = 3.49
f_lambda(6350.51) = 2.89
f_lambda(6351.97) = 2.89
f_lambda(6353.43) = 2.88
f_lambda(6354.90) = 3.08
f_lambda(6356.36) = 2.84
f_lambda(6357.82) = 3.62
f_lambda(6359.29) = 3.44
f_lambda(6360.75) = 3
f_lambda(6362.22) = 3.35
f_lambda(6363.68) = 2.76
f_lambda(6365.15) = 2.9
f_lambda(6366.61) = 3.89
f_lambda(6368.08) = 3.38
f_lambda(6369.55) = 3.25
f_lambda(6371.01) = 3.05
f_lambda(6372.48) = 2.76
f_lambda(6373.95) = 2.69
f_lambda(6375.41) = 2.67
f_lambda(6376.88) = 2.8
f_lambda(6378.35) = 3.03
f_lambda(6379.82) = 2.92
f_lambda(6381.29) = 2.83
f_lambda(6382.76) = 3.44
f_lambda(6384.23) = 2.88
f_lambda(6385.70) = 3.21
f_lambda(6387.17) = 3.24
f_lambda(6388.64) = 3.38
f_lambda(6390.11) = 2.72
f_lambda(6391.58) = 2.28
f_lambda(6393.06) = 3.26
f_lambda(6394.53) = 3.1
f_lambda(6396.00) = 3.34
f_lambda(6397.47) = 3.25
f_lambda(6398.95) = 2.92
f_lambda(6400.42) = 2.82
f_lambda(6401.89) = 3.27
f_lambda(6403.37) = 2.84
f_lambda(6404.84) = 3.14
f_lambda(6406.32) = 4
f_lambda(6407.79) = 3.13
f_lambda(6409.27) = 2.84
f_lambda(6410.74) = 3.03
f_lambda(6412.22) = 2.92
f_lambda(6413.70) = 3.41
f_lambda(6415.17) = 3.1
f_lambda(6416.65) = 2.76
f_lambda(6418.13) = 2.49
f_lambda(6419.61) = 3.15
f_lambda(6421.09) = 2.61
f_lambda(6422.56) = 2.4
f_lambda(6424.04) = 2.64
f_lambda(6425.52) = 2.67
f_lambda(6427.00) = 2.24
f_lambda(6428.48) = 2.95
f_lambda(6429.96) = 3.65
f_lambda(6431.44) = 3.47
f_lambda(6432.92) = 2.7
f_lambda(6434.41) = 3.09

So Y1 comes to 6382.76 Angstrom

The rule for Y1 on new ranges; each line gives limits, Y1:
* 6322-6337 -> 6330.07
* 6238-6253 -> 6238.91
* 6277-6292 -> 6289.39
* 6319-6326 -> 6324.24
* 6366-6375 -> 6366.61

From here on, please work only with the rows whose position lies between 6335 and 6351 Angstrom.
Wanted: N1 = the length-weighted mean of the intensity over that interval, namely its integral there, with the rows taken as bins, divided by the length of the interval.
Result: 3.00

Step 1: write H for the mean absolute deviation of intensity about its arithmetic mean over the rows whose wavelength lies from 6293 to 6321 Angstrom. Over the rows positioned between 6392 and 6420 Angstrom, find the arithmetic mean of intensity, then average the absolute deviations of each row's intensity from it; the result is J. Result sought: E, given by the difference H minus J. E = 0.03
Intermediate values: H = 0.26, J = 0.224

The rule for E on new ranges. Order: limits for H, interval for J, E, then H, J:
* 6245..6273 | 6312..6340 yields 0.01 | 0.30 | 0.293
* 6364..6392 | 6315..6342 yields 0.00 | 0.29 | 0.281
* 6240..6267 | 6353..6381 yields 0.00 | 0.27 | 0.266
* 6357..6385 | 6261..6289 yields 0.03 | 0.29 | 0.265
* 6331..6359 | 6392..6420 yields 0.08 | 0.30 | 0.224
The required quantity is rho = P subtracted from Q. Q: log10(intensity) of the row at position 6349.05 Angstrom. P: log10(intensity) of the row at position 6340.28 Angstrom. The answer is 0.16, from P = 0.39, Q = 0.54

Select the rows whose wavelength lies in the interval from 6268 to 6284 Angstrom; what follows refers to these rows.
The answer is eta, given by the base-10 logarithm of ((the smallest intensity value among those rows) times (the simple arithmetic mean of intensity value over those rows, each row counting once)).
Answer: 0.86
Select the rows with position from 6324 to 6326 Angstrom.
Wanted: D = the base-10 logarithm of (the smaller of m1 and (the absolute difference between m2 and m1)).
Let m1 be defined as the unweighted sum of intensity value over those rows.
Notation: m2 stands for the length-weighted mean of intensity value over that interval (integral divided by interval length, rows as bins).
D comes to 0.480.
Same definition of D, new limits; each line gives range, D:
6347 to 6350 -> 0.583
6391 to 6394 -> 0.436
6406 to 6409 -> 0.573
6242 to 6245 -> 0.424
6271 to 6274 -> 0.421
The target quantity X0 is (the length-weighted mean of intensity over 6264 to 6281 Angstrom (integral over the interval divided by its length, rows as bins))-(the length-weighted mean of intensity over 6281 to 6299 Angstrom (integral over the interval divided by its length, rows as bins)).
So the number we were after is 0.27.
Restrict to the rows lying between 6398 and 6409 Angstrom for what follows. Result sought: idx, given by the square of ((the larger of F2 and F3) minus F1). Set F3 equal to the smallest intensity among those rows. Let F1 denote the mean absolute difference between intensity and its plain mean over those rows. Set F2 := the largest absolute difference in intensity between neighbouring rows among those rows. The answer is 6.5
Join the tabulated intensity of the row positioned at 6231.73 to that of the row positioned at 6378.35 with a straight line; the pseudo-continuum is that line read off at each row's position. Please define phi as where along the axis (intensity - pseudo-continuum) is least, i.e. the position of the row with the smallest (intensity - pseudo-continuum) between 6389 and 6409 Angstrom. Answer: 6391.58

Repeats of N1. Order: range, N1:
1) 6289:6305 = 2.70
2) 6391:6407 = 3.11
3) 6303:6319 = 2.78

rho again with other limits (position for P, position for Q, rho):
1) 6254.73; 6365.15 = 0.03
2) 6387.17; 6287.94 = -0.17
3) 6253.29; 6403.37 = 0.03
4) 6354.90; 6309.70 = 0.04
